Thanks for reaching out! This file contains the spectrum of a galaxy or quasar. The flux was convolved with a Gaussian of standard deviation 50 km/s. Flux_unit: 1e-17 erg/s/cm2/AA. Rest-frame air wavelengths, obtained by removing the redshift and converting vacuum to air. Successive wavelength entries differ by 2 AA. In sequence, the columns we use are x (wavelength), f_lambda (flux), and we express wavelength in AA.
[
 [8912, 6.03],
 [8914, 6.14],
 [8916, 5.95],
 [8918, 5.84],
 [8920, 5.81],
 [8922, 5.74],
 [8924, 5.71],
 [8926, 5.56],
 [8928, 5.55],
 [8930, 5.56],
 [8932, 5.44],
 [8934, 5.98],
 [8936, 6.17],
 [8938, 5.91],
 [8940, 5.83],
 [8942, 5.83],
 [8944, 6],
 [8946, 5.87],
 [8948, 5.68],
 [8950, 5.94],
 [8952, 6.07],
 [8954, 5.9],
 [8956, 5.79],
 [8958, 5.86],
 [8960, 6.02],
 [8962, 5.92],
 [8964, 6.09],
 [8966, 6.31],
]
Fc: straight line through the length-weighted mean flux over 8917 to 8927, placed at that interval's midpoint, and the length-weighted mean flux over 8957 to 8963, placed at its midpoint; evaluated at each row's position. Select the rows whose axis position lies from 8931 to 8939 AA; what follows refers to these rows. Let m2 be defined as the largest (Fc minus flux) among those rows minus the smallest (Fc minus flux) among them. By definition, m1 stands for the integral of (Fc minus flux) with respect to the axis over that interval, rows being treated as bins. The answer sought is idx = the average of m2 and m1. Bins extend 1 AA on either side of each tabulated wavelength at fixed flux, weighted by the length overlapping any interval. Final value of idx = 0.06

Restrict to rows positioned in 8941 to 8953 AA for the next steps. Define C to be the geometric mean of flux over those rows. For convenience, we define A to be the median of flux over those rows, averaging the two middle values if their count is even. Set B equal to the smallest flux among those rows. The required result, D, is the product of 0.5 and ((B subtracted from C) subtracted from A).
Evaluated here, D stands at 2.84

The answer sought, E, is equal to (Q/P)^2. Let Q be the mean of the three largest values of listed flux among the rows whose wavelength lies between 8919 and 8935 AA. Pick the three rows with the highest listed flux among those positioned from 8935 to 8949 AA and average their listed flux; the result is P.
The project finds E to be 0.94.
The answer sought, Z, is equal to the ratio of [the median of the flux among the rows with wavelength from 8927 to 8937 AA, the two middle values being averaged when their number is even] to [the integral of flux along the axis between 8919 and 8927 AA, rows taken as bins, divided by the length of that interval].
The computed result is 0.97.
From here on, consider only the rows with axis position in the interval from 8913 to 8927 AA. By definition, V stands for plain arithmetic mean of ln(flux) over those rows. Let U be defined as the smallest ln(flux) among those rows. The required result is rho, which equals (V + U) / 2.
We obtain 1.74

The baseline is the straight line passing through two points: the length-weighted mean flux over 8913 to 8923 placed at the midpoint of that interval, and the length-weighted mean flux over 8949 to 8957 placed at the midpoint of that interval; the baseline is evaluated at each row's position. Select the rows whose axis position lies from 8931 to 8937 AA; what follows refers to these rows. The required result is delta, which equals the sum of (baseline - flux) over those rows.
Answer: 0.14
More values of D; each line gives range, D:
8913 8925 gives 2.84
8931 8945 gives 2.74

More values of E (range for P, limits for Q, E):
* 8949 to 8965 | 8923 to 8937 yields 0.97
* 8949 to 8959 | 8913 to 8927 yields 1.00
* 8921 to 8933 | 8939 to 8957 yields 1.12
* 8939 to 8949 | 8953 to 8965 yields 1.04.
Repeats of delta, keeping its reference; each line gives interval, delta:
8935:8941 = -0.17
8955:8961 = 0.12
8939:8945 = 0.09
